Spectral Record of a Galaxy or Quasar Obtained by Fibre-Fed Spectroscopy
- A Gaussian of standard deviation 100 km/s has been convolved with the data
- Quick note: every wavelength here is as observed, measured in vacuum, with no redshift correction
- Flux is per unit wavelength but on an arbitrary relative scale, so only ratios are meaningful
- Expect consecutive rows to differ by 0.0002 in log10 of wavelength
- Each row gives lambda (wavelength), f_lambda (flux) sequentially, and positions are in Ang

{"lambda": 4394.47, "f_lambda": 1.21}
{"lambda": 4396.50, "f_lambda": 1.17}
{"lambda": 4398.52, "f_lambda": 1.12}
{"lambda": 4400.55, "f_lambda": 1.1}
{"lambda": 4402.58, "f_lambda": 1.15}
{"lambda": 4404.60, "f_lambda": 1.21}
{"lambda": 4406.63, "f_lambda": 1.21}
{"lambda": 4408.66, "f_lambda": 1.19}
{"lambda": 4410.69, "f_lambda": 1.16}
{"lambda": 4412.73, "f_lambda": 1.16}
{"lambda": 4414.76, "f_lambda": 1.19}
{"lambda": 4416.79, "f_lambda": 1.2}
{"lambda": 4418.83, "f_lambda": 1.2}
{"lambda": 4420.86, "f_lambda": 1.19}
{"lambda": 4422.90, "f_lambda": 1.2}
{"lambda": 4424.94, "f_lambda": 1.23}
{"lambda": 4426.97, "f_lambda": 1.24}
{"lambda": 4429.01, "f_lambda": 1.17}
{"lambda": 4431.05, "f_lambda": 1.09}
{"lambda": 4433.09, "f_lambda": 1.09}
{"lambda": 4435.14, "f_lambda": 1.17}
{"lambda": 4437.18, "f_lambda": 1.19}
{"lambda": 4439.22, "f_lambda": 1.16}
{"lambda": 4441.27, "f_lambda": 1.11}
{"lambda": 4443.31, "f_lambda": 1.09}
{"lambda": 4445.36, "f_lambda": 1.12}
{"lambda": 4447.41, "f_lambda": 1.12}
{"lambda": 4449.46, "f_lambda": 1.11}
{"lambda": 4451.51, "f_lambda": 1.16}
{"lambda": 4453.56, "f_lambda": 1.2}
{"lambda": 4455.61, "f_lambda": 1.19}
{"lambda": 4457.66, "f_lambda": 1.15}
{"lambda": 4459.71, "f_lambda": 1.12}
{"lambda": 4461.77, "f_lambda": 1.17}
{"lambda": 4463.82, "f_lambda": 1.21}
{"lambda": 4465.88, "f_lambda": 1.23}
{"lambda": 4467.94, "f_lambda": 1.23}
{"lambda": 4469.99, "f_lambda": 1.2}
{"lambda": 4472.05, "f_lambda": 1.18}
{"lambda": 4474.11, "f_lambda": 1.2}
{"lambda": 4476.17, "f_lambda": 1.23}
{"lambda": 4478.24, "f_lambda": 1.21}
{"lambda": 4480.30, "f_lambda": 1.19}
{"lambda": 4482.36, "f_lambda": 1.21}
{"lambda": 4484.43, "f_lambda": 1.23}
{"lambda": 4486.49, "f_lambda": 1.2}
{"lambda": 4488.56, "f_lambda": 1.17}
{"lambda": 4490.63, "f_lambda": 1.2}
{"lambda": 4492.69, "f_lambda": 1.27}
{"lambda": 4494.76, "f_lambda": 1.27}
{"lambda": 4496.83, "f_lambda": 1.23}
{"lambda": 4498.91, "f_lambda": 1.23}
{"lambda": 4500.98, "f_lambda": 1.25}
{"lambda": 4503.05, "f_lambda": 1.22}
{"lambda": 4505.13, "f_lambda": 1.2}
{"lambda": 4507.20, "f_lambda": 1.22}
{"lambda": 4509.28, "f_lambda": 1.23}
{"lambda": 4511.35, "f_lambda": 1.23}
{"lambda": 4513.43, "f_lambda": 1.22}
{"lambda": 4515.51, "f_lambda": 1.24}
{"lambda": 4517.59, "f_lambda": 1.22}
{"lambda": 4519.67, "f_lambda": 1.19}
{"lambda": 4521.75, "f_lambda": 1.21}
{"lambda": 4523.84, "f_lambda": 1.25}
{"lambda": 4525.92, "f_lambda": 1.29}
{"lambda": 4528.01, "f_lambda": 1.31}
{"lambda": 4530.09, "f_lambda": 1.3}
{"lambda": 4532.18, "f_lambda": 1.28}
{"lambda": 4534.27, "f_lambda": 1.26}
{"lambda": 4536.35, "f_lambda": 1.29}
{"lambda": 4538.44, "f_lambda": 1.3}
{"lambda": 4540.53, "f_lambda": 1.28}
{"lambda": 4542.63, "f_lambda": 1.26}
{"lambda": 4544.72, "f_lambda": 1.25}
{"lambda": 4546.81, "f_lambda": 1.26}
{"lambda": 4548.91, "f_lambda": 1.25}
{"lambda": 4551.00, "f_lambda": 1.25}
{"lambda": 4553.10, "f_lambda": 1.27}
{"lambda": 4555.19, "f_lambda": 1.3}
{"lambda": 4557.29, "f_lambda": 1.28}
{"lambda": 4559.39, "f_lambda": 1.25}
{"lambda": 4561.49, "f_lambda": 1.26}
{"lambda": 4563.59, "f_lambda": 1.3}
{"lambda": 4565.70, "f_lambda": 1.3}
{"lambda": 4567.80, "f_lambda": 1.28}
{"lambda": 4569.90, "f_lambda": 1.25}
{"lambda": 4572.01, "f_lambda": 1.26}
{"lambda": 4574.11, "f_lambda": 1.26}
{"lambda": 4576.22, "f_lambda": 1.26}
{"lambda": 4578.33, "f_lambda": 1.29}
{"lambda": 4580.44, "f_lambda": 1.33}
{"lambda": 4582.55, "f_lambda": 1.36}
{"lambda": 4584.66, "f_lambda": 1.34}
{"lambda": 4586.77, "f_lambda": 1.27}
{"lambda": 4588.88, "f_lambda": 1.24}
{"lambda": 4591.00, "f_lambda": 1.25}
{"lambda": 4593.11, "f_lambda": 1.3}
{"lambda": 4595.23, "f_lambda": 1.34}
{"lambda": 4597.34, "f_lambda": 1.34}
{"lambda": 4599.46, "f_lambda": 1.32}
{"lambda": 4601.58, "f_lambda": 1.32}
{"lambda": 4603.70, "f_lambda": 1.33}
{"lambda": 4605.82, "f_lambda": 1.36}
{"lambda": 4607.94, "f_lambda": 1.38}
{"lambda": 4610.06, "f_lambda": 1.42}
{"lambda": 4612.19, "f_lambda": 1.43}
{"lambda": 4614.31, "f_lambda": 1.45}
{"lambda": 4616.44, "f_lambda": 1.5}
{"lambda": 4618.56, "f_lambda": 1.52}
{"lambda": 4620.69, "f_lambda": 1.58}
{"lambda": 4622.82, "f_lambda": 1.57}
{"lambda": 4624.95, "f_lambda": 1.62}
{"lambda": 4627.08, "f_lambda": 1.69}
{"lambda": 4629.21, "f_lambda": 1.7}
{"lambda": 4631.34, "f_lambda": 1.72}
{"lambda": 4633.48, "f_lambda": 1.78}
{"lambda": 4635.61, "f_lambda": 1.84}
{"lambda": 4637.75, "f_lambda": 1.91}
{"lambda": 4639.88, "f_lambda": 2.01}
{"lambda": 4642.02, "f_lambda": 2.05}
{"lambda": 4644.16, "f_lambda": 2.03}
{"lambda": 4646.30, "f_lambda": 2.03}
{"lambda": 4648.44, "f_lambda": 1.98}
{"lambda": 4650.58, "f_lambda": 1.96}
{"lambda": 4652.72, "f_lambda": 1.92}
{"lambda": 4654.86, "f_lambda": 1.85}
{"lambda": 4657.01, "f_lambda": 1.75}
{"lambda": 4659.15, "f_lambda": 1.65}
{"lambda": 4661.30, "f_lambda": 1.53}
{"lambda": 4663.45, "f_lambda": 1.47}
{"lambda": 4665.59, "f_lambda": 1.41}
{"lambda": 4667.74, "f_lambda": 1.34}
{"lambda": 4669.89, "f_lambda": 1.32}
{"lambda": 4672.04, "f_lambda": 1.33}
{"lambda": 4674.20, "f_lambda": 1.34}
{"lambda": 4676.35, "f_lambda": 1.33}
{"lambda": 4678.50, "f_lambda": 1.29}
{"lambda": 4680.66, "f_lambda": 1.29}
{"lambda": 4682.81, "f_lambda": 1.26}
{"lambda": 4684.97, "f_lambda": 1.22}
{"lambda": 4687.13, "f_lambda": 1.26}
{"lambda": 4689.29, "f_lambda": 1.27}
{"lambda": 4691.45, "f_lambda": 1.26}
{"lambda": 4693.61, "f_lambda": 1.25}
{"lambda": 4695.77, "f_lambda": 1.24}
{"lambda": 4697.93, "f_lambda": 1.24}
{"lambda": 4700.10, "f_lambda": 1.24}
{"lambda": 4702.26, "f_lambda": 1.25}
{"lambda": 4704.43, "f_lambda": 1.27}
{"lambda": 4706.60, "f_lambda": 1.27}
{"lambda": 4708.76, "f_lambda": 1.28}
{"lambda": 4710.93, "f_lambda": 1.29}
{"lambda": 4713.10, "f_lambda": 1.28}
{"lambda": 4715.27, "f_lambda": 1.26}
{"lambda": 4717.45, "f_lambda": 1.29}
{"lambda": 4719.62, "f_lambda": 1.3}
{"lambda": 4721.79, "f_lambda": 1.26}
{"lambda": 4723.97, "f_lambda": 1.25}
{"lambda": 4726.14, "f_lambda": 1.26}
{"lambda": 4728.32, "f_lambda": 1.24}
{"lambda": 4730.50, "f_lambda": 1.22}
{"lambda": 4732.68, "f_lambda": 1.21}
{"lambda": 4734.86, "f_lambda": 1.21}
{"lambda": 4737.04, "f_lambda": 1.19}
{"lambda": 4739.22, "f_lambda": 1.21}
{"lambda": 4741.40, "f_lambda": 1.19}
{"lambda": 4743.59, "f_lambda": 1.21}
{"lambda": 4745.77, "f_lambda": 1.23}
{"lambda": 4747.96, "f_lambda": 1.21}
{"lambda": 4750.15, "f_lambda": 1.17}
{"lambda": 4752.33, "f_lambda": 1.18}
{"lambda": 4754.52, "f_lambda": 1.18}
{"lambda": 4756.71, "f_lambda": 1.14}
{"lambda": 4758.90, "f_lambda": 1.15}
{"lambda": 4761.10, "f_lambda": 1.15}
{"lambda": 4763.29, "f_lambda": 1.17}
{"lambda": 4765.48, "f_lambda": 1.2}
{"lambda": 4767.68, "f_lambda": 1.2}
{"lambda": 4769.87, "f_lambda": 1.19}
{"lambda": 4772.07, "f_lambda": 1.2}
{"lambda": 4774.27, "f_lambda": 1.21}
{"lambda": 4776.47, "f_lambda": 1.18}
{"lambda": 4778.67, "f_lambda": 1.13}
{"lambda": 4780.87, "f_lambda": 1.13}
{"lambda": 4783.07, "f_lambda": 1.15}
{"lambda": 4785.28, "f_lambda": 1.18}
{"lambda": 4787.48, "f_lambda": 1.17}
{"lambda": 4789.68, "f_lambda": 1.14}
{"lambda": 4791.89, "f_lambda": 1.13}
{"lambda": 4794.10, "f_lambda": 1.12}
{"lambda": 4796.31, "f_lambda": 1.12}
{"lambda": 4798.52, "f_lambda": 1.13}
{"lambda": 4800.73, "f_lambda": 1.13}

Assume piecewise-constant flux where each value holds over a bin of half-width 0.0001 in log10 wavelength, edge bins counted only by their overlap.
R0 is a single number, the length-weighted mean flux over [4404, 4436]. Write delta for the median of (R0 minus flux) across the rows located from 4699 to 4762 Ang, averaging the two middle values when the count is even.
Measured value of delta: -0.05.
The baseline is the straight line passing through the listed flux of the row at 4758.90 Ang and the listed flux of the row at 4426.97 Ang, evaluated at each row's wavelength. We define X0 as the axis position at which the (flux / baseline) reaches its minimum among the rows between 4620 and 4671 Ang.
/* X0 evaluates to 4669.89 Ang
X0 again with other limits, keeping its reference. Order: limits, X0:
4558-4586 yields 4559.39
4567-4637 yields 4588.88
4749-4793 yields 4778.67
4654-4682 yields 4678.50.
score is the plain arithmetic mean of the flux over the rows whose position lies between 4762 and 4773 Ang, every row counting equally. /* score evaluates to 1.19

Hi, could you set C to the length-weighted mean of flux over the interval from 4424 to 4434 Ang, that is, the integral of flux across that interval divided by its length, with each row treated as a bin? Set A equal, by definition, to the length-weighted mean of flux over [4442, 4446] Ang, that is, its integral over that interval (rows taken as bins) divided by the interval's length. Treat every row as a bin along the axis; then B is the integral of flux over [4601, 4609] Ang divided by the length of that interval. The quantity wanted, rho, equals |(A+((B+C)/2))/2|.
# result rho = 1.18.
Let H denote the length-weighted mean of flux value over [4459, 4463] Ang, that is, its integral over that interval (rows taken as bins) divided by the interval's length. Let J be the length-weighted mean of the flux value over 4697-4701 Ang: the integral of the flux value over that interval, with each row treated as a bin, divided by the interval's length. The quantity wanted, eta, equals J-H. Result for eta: 0.09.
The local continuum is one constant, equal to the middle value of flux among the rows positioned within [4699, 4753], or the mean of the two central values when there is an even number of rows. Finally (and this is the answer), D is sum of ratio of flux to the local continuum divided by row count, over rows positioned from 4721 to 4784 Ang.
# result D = 0.963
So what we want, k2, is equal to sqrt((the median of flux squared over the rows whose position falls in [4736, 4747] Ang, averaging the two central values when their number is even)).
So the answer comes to 1.21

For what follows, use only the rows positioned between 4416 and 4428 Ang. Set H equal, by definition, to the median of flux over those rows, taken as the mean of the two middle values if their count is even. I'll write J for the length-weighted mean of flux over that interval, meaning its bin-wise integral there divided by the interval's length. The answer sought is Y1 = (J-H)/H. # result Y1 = 0.009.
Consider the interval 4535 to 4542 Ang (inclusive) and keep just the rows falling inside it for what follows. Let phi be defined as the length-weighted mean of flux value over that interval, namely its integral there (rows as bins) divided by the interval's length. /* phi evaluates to 1.287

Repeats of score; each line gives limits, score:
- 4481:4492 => 1.20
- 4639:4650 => 2.02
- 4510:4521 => 1.22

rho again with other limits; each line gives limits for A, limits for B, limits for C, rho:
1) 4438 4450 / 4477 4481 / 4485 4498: 1.17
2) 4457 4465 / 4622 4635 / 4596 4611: 1.34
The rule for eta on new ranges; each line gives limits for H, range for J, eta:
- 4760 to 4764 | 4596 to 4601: 0.17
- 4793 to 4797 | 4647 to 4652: 0.85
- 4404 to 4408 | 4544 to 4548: 0.05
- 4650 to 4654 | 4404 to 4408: -0.73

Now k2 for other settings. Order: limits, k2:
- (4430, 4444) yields 1.11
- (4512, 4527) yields 1.22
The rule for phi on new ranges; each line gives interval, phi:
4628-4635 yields 1.740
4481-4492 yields 1.204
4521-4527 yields 1.250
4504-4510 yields 1.215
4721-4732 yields 1.244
